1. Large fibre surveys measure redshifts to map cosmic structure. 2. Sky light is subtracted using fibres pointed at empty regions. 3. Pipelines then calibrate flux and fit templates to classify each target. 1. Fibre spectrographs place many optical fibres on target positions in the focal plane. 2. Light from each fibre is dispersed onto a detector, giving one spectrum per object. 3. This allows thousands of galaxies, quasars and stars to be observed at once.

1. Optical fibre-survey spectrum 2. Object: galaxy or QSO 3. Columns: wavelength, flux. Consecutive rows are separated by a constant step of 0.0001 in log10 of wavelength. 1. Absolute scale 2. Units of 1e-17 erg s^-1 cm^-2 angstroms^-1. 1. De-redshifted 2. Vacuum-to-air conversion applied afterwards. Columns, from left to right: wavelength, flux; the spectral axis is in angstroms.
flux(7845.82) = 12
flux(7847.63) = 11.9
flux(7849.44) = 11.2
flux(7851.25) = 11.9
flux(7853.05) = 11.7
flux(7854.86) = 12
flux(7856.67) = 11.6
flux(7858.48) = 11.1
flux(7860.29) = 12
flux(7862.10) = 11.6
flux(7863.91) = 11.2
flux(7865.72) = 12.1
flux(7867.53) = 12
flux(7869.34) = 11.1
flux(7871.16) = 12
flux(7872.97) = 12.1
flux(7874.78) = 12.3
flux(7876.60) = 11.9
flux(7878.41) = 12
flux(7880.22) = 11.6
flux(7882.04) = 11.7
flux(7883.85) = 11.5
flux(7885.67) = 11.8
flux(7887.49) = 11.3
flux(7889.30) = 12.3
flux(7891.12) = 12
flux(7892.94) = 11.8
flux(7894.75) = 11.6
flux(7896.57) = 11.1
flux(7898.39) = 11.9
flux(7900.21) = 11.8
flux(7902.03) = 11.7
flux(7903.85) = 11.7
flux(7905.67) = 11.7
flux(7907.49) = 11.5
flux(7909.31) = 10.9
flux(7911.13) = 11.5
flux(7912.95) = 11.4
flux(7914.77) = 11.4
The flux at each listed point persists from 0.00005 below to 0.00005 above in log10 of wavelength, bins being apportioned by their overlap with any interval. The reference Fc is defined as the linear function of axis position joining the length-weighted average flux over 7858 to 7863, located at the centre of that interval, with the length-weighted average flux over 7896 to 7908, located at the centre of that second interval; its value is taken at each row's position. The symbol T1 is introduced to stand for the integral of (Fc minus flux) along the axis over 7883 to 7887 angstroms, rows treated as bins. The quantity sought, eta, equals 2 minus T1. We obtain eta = 1.9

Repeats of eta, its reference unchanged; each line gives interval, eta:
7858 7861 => 1.9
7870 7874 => 3.5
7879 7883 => 2.2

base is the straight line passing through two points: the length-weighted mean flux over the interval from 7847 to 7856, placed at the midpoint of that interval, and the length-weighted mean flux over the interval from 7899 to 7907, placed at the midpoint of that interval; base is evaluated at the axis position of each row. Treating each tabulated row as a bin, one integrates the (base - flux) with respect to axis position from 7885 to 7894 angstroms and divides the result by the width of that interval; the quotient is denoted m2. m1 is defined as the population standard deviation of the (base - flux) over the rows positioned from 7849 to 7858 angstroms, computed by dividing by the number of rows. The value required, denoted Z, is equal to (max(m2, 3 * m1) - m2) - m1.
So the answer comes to 0.67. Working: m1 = 0.279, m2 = -0.116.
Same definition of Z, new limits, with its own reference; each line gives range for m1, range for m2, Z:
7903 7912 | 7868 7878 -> 0.75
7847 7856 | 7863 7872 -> 0.52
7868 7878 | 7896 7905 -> 0.77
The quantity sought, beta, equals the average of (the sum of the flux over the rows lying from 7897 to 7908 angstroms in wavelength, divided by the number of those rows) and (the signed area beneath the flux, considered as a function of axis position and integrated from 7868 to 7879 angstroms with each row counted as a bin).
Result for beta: 71.3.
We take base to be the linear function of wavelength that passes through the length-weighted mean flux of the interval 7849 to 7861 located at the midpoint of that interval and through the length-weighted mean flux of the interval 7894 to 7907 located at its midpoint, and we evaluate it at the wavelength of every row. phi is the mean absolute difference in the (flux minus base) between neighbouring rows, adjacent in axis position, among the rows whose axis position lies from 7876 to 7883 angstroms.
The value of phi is 0.20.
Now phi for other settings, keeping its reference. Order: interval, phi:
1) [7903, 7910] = 0.27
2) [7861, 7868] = 0.47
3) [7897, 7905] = 0.07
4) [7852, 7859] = 0.40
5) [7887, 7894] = 0.50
